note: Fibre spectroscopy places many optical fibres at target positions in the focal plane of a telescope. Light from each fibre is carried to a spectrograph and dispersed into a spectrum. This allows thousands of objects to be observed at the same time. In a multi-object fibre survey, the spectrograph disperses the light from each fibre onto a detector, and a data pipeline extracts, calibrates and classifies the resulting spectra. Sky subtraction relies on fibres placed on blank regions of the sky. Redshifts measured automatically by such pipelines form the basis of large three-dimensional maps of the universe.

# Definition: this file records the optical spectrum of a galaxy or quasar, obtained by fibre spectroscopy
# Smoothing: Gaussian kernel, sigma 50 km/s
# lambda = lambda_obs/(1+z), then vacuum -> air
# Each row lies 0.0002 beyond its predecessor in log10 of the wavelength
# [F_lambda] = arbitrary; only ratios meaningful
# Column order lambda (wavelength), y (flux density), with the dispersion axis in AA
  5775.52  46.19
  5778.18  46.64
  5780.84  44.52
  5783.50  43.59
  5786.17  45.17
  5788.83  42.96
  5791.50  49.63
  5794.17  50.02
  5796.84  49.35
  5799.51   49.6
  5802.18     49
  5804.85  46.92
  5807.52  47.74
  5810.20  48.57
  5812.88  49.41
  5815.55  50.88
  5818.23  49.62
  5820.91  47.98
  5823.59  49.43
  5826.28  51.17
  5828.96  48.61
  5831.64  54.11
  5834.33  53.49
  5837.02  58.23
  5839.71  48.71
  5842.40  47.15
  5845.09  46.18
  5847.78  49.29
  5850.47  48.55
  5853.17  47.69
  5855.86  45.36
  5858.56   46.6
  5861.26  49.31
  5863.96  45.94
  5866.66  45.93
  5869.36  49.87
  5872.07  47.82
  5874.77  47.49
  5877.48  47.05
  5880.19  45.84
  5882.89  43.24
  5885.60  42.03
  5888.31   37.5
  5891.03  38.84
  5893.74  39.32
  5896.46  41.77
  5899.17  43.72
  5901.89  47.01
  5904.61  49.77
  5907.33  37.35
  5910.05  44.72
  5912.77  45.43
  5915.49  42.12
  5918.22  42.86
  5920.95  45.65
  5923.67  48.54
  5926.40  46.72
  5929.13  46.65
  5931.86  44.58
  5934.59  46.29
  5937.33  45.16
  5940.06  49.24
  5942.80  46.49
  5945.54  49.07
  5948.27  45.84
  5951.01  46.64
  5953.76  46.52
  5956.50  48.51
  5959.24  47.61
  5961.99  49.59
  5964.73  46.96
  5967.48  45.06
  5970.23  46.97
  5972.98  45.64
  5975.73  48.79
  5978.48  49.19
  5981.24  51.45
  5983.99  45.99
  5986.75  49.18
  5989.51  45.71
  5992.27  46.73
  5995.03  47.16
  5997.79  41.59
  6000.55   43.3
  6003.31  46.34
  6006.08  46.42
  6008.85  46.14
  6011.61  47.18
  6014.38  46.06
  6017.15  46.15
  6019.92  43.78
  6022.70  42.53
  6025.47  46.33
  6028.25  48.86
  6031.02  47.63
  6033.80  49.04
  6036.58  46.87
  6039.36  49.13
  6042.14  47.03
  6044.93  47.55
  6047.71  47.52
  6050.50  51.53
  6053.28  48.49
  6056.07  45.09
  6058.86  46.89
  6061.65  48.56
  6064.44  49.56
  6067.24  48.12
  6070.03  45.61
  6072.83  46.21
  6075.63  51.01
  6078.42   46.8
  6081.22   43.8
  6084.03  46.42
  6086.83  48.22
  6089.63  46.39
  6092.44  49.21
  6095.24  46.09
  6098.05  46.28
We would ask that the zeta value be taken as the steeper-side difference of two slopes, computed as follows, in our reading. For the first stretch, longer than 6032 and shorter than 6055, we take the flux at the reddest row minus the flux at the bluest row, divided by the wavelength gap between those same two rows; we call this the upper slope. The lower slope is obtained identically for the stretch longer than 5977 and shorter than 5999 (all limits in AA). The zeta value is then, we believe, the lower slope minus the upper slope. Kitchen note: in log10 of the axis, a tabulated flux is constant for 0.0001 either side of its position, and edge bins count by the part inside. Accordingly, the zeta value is -0.37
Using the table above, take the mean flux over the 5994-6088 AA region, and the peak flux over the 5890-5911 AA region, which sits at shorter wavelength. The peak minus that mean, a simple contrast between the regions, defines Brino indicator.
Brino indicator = 2.9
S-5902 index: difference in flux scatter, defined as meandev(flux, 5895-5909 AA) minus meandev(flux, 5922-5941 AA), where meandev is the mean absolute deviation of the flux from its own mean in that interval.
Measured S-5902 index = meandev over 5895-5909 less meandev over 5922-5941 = 2.3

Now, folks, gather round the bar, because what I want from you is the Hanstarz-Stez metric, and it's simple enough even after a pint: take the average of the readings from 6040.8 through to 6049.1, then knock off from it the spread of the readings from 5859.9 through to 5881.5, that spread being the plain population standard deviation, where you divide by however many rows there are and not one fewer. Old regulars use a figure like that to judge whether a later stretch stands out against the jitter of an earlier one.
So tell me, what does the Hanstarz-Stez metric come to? 45.9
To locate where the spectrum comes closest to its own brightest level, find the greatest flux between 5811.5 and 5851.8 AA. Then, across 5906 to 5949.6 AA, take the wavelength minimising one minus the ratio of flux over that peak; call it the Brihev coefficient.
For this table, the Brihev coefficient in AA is 5940.06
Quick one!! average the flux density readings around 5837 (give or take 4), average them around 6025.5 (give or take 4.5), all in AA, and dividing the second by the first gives 0.86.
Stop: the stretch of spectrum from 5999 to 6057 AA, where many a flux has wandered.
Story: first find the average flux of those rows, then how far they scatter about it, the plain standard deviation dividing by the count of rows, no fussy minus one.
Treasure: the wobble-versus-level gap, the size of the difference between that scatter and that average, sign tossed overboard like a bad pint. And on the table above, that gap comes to 44.8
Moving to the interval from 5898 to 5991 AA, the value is 43.9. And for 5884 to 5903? 38.4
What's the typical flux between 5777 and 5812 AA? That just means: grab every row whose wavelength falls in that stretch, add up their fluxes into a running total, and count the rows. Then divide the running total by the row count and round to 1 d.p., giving 47.2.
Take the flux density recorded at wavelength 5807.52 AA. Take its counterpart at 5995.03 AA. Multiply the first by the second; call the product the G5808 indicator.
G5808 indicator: 2251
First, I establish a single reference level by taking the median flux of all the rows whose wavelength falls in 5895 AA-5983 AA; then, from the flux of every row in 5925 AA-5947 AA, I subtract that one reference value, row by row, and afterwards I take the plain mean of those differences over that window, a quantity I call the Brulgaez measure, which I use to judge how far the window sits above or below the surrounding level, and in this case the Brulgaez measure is 0.2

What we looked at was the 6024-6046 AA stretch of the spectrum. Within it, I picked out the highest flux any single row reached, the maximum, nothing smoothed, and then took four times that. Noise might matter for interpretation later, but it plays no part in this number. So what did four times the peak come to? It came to 197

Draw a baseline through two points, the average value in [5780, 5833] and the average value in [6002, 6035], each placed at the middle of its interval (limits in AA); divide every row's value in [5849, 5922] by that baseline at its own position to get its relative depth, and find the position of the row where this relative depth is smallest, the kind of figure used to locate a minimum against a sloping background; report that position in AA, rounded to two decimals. 5907.33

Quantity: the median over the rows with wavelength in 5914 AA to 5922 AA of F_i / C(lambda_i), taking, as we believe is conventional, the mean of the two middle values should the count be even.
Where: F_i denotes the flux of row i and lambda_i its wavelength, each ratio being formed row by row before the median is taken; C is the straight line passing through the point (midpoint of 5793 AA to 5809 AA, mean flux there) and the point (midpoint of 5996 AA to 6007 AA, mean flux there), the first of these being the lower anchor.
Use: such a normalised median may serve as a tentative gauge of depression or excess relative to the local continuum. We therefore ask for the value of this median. 0.93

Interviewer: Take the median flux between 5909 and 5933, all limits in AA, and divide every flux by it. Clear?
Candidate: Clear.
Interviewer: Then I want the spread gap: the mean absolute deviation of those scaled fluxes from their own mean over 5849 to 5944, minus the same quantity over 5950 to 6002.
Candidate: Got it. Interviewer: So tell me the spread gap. 0.020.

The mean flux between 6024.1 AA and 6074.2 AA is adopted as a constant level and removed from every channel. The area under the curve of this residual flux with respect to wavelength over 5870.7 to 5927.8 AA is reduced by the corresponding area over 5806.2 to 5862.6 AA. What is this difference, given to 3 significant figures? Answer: -307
